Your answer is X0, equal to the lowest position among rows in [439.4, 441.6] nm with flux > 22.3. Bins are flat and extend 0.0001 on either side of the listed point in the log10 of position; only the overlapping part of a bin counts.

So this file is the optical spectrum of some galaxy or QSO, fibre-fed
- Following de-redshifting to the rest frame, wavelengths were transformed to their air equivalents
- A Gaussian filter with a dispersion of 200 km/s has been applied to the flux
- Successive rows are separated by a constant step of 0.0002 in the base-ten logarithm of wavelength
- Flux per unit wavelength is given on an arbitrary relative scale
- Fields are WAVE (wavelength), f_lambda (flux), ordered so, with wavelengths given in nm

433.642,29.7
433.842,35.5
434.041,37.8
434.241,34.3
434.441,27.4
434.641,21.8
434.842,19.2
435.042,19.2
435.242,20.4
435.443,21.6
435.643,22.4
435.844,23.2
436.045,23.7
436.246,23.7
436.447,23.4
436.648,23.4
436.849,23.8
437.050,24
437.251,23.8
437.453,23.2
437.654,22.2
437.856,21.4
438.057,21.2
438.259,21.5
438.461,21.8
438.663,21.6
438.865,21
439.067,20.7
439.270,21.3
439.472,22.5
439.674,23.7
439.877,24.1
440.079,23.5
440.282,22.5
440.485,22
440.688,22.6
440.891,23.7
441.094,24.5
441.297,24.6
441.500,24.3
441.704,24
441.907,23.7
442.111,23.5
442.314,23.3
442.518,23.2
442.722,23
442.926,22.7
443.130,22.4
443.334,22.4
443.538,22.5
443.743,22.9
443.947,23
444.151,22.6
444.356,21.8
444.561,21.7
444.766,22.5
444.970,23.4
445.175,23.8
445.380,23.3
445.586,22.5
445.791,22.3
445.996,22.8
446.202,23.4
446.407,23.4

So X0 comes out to 439.472 nm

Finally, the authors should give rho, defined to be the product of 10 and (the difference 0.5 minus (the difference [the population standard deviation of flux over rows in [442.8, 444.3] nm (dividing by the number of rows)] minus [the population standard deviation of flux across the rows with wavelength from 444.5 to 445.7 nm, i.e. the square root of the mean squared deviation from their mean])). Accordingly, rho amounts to 9.8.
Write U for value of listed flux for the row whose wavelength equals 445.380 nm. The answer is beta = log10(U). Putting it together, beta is 1.37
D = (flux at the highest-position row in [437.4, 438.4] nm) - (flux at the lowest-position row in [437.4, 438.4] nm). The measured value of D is -1.7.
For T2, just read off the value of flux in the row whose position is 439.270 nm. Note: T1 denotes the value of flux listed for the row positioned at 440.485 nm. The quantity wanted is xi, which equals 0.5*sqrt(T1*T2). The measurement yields 10.8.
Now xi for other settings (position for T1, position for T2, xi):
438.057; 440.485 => 10.8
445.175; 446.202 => 11.8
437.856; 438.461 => 10.8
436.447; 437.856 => 11.2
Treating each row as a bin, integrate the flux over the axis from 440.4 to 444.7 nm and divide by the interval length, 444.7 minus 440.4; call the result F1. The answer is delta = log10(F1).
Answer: 1.36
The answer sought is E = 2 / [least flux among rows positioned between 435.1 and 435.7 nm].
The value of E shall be 0.098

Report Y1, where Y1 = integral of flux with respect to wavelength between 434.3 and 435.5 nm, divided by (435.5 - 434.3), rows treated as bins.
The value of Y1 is 22.0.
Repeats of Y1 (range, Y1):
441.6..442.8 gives 23.5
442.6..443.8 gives 22.6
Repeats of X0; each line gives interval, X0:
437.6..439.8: 439.472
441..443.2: 441.094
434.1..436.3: 434.241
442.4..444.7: 442.518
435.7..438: 435.844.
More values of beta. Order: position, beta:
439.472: 1.35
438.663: 1.33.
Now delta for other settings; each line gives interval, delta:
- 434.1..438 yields 1.37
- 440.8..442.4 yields 1.38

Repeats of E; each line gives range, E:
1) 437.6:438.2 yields 0.094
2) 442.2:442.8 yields 0.087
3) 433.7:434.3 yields 0.058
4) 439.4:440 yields 0.089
